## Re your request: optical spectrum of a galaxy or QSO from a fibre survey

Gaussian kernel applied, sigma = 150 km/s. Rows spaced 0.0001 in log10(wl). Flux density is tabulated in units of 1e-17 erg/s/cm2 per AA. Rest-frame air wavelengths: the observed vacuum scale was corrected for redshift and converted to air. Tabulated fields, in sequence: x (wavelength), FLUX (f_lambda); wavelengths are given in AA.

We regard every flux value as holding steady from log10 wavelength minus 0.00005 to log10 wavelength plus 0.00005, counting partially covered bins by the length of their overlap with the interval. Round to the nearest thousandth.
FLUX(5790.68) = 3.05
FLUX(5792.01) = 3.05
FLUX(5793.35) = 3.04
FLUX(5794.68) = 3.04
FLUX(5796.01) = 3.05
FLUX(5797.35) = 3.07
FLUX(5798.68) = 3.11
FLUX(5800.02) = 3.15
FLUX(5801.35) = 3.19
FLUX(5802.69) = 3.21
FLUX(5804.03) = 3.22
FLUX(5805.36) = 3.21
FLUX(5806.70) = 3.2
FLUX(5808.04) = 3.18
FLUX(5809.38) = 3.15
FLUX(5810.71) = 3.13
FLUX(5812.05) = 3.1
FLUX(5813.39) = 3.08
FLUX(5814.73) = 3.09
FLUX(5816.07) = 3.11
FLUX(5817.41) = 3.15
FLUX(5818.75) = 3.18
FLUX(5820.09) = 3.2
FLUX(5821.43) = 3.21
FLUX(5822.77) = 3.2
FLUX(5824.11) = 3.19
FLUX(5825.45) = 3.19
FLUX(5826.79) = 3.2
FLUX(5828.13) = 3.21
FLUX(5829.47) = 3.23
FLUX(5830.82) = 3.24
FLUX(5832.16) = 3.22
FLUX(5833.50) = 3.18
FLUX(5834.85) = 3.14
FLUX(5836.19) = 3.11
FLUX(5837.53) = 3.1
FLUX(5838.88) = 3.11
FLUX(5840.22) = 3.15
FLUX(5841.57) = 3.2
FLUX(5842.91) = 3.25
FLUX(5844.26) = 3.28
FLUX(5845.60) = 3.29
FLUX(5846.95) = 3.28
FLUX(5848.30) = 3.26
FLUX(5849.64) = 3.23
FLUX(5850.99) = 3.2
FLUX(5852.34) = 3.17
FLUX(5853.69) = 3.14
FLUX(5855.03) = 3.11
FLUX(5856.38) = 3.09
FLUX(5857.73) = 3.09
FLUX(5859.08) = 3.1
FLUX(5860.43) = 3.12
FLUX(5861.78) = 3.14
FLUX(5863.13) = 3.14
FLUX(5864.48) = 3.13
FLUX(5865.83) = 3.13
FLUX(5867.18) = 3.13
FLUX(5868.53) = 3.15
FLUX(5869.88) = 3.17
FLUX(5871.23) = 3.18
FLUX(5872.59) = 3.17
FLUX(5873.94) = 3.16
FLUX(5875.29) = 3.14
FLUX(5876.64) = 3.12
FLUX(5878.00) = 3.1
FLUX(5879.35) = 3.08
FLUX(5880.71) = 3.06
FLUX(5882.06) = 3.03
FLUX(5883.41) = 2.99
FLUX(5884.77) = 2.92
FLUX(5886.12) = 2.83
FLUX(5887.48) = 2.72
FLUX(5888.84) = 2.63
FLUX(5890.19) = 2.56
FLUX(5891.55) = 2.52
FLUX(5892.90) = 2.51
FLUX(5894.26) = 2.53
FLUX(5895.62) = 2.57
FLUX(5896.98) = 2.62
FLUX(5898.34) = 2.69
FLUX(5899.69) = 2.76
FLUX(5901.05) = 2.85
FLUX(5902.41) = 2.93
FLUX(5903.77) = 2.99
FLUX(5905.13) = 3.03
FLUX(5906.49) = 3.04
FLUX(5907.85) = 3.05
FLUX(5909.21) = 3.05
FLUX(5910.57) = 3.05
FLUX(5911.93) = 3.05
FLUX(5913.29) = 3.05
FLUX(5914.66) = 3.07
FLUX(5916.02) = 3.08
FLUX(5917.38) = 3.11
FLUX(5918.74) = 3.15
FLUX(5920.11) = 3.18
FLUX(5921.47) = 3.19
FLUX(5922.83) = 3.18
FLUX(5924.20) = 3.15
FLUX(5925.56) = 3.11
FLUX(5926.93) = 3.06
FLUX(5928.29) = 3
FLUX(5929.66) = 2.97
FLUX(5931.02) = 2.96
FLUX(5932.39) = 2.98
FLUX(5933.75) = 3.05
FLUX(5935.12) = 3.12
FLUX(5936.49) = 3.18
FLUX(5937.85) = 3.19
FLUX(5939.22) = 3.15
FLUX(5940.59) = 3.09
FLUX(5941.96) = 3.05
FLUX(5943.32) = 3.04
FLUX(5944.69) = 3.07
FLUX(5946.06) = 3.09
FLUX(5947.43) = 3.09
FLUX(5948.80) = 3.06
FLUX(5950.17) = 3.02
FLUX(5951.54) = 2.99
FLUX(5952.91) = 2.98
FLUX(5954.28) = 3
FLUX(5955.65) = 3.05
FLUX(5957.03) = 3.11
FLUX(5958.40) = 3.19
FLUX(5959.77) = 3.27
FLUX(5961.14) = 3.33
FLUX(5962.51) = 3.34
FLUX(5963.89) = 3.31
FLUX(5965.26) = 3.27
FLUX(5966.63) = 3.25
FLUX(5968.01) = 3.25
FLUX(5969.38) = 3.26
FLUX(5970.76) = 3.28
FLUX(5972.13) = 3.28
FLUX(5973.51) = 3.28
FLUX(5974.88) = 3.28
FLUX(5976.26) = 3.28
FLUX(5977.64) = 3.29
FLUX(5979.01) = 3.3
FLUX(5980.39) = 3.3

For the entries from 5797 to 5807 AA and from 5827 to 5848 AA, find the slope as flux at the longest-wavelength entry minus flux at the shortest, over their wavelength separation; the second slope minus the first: -0.010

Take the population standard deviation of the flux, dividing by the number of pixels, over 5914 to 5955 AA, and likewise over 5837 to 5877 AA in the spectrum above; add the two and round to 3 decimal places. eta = 0.128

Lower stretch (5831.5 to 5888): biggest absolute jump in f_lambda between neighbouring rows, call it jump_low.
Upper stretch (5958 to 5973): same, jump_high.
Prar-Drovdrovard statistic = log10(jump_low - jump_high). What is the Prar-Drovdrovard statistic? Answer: -1.5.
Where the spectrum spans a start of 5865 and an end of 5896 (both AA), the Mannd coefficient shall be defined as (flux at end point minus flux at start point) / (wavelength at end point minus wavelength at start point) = -0.019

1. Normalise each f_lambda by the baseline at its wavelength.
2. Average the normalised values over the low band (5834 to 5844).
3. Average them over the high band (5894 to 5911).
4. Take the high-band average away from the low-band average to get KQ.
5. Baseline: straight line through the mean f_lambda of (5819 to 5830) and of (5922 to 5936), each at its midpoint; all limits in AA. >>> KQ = 0.066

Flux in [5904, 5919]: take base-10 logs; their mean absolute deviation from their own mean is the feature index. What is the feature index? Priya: 0.0037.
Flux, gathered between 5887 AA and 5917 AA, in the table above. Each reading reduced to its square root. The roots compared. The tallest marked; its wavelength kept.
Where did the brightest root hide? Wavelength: 5916.02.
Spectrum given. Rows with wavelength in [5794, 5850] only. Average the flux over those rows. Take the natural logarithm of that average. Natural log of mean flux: 1.15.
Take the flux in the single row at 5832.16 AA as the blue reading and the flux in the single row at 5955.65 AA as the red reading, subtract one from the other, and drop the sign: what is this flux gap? 0.17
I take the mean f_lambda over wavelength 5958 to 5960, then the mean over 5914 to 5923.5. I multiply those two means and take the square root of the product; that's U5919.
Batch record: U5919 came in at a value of 3.18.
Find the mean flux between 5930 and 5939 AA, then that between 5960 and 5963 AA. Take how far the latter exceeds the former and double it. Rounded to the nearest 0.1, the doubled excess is 0.5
